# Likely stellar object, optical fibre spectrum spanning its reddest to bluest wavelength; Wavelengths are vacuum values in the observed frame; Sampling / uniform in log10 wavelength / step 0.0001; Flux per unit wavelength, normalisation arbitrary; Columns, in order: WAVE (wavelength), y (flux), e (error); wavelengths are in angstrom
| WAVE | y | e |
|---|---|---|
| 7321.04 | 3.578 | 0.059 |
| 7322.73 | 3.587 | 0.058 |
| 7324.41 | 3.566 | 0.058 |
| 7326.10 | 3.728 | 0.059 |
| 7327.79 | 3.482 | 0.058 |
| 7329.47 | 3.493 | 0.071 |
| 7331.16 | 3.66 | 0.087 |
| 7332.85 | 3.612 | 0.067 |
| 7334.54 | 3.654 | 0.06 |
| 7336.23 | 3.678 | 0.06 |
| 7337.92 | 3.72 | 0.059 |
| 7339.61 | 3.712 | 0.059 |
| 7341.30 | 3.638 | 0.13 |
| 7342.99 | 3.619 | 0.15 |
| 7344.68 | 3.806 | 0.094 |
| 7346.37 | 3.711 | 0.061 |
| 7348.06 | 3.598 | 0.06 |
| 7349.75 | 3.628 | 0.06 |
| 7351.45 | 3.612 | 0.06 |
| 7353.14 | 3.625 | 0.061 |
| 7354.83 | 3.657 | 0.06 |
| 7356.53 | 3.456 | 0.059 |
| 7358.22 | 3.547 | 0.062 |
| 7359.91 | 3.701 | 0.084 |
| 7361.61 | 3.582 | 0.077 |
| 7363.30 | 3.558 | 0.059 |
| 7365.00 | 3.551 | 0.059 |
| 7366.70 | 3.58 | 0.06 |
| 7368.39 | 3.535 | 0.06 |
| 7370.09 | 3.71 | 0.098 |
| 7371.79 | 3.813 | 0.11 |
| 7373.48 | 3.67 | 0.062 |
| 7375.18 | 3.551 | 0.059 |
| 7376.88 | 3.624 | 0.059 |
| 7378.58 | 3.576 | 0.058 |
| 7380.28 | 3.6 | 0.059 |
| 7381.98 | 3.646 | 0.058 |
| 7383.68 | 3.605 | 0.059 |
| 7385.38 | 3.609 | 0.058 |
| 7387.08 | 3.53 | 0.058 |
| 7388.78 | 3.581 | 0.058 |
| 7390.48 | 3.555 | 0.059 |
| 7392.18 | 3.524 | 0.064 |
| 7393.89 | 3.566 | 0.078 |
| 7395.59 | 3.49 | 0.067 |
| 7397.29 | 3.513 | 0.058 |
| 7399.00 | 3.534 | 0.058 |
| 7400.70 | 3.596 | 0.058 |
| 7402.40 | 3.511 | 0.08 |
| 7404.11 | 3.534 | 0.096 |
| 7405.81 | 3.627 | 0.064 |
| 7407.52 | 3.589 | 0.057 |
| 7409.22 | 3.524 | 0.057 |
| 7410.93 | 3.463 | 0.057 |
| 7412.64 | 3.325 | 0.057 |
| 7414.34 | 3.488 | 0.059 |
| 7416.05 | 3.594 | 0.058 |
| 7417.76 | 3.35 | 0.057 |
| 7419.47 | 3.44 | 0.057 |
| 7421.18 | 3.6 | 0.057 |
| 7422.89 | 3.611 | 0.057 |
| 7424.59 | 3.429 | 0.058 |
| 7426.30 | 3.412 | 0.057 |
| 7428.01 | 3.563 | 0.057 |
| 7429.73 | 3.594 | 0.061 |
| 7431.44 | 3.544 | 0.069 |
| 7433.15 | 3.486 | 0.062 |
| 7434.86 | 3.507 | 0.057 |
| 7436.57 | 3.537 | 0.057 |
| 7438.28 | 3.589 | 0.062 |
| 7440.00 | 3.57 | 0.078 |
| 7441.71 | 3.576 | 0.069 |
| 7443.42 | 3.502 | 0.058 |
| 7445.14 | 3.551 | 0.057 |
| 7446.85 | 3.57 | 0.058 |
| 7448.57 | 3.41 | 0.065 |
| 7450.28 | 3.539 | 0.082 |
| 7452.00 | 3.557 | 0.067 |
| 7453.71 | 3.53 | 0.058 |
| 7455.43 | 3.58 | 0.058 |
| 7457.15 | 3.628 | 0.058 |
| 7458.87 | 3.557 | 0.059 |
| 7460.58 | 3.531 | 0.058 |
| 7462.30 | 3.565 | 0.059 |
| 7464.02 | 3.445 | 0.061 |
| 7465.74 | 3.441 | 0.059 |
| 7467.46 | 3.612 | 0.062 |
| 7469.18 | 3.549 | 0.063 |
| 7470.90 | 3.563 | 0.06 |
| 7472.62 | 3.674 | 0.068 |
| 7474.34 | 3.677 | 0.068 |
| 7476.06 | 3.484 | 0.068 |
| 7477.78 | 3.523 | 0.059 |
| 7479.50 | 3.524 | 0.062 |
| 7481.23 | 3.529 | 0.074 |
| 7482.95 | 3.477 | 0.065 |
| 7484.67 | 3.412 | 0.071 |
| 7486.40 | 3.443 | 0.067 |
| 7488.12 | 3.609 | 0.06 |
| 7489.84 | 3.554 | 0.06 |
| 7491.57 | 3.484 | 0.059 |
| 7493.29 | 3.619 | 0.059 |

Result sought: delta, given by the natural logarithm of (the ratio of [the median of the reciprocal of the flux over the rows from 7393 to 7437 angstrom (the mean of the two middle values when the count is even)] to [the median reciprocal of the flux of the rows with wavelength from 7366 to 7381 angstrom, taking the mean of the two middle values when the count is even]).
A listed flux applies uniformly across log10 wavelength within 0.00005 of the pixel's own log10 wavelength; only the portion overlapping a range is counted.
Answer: 0.020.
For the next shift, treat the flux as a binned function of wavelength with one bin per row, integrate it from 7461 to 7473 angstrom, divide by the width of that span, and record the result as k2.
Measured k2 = 3.54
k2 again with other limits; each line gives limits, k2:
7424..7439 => 3.52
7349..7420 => 3.57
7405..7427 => 3.50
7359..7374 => 3.63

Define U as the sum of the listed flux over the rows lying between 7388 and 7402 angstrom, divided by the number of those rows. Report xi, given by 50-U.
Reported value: 46.46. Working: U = 3.54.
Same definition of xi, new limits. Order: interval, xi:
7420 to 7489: 46.46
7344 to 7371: 46.38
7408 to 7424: 46.51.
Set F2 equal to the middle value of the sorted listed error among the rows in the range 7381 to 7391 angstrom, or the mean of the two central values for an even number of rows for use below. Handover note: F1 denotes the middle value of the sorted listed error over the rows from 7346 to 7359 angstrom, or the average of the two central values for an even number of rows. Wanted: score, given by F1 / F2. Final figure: 1.03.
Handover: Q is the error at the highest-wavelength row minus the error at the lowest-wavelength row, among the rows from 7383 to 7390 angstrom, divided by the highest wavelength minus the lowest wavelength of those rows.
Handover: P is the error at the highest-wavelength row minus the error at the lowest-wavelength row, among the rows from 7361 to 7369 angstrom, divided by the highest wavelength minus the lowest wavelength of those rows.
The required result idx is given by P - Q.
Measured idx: -0.0023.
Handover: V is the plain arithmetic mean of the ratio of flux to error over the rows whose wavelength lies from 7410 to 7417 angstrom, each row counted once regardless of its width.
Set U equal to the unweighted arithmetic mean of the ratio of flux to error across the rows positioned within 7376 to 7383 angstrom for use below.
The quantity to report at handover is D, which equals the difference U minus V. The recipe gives 1.7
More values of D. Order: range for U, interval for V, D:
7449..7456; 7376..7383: -7.0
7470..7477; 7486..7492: -2.8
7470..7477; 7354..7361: -0.5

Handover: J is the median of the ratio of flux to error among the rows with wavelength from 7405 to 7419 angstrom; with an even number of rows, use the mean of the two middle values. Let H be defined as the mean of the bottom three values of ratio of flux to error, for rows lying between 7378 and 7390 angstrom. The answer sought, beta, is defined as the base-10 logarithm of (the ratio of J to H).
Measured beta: -0.01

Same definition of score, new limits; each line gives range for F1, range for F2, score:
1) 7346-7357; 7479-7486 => 0.88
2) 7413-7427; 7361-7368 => 0.96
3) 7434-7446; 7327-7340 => 0.97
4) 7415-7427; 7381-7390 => 0.98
